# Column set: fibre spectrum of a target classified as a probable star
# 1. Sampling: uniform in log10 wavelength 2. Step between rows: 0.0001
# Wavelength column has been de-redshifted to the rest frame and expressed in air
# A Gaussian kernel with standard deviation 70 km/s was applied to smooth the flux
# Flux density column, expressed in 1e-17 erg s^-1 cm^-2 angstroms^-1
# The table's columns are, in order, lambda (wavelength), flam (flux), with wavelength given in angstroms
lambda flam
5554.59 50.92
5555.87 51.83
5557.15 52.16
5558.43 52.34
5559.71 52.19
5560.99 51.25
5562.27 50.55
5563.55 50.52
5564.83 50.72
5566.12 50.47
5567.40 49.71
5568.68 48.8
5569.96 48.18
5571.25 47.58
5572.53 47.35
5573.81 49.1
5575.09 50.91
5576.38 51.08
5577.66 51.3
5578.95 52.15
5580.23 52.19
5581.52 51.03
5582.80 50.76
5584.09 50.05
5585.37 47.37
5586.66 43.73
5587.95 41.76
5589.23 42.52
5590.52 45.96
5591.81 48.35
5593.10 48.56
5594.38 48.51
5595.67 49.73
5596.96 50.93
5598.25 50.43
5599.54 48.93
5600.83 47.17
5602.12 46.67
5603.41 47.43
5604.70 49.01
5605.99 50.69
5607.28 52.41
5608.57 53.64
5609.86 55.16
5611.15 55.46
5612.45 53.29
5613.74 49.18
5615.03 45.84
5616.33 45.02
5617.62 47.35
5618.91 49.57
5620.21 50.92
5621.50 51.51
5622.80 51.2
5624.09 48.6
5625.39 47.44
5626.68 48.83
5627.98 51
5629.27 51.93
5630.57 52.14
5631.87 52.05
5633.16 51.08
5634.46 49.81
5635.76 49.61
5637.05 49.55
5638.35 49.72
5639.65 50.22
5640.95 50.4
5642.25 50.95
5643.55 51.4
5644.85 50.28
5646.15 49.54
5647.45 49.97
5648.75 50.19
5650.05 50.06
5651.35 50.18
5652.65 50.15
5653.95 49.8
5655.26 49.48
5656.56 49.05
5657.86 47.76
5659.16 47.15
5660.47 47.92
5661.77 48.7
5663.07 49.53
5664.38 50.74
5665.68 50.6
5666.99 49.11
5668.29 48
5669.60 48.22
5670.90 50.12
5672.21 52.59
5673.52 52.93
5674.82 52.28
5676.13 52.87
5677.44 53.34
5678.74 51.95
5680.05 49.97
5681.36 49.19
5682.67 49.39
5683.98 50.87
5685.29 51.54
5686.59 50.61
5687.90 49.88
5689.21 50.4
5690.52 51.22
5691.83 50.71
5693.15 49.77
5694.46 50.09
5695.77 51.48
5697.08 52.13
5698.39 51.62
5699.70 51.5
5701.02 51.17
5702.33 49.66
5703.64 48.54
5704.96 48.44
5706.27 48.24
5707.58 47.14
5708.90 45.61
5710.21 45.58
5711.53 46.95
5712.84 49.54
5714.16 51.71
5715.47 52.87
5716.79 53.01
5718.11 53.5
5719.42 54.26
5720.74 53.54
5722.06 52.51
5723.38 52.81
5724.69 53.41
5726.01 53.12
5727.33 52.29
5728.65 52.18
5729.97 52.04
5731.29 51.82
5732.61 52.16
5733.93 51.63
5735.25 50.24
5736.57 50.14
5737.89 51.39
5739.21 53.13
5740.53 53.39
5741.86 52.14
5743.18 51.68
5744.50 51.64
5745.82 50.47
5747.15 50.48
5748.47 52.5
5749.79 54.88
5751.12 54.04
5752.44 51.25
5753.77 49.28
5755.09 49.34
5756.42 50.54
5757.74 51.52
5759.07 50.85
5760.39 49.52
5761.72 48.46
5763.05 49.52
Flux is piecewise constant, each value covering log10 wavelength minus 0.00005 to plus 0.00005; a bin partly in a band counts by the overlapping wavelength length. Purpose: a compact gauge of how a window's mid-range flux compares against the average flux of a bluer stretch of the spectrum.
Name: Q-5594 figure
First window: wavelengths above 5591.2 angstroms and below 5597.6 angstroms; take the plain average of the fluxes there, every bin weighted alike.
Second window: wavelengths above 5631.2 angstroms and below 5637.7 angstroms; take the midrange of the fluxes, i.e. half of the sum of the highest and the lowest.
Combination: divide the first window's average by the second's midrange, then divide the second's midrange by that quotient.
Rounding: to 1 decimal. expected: 52.4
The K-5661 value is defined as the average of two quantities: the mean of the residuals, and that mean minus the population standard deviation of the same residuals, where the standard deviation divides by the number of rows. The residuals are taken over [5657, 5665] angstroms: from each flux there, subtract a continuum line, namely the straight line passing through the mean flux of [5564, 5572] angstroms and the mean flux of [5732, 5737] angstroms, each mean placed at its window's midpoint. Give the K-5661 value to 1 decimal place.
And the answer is -2.2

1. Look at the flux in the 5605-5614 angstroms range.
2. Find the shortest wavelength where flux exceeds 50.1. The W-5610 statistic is 5605.99 angstroms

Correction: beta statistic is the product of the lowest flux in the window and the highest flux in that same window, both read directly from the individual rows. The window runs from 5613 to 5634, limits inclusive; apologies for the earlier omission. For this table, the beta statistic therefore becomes 2347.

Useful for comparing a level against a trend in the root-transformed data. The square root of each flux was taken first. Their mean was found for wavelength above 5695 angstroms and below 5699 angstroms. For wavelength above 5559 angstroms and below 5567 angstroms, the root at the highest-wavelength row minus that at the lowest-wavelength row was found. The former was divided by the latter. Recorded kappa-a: -60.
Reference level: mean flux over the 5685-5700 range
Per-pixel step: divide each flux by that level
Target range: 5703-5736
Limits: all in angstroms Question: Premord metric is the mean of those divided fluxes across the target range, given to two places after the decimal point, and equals 1.00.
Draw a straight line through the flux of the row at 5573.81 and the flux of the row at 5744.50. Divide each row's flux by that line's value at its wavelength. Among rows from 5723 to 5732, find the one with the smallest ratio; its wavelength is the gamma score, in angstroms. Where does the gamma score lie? 5731.29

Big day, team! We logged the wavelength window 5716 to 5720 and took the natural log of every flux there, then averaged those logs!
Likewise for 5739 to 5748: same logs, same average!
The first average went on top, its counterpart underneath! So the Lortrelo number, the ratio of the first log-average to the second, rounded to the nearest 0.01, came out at 1.01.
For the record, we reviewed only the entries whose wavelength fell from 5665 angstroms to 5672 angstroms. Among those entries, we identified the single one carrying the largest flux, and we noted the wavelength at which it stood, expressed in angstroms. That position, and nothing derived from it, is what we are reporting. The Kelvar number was 5665.68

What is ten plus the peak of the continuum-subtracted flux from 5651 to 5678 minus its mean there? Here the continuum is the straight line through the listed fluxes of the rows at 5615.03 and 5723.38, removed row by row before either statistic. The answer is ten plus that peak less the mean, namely 12.5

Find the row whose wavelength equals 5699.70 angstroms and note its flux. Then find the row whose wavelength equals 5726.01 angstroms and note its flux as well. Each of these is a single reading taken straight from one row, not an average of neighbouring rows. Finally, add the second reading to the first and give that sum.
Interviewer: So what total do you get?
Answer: 105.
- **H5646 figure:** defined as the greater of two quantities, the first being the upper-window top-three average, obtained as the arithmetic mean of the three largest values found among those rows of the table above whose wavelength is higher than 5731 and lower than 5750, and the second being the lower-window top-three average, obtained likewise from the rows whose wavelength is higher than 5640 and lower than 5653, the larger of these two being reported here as 53.8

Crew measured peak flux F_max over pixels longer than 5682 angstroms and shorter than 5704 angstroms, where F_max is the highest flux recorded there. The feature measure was 52.13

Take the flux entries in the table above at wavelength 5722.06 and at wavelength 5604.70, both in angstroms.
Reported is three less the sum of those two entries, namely -99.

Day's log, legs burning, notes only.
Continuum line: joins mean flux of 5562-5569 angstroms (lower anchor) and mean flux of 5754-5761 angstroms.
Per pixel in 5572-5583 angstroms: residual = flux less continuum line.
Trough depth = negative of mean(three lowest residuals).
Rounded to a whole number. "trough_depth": 1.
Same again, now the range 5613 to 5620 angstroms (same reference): 4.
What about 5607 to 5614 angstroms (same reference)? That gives -1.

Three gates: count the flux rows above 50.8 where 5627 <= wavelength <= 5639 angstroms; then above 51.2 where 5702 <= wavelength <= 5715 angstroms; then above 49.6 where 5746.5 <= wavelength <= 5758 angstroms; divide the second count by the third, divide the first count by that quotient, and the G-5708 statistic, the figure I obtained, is 35.0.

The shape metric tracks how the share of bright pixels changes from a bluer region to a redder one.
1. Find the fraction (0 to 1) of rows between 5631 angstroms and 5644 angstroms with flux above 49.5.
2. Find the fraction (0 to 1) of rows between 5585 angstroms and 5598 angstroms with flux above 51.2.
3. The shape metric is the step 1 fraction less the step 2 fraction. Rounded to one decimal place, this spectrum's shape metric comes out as 1.0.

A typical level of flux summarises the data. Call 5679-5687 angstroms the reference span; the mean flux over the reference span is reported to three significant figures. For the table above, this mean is 50.3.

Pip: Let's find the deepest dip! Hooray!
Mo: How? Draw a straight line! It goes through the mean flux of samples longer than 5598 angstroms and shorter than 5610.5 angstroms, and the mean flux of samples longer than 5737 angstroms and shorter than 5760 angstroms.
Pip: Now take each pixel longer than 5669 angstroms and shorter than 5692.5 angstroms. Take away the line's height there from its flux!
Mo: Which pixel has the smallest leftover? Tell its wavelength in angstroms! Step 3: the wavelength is 5669.60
